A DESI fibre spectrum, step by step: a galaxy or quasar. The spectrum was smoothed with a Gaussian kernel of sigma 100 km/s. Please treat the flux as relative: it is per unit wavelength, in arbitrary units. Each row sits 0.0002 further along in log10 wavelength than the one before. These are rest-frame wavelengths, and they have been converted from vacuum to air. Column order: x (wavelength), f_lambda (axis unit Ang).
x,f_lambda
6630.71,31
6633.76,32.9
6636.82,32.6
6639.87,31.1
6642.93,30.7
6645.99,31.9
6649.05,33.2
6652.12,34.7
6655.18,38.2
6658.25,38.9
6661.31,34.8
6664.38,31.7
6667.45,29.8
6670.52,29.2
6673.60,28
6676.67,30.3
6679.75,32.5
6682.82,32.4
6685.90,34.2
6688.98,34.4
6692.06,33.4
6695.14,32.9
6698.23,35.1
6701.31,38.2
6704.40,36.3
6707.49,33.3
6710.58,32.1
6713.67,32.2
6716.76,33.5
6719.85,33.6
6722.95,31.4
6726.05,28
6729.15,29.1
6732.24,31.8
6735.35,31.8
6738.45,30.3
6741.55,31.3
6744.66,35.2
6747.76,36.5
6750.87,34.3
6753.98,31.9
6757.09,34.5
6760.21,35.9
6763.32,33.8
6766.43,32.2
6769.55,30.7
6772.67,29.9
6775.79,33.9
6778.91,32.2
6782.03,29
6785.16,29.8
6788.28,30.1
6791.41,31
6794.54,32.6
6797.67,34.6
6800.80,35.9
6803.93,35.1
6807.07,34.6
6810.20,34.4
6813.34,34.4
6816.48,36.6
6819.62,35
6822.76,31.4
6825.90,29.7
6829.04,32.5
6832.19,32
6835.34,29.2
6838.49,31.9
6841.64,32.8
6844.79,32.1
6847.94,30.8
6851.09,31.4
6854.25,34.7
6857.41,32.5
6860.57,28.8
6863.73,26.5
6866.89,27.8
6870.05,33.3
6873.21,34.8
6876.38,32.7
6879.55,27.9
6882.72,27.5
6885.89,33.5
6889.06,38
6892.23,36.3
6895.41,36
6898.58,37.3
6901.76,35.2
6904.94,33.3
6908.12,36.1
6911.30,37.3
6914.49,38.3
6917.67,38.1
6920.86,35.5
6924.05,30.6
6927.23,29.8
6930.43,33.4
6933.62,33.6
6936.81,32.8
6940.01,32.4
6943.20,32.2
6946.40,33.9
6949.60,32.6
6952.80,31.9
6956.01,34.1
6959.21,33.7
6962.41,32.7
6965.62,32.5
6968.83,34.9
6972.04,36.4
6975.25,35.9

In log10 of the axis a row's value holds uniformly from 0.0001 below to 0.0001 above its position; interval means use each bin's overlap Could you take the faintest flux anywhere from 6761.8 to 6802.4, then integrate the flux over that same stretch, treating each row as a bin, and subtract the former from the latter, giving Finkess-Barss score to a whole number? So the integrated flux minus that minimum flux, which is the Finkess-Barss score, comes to 1269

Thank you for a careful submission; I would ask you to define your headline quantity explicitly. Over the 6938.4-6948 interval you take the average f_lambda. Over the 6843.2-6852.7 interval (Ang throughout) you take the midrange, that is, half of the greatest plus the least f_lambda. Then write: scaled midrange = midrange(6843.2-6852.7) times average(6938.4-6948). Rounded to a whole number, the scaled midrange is 1033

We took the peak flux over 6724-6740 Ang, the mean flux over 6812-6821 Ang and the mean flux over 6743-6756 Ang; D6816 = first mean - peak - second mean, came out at -30.9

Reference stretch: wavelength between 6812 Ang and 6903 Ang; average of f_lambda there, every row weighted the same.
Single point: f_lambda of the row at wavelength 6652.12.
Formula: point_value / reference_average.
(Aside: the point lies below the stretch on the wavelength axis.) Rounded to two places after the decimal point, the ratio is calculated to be 1.07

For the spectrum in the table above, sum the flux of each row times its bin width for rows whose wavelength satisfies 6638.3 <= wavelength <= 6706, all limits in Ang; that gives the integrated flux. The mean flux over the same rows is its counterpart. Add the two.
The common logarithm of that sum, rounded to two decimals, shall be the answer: 3.36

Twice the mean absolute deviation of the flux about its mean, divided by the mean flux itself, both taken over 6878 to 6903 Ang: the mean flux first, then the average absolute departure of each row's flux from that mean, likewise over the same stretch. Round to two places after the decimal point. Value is 0.19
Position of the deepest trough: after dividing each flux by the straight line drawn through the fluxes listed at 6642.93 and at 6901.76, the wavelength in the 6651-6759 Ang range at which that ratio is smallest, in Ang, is 6726.05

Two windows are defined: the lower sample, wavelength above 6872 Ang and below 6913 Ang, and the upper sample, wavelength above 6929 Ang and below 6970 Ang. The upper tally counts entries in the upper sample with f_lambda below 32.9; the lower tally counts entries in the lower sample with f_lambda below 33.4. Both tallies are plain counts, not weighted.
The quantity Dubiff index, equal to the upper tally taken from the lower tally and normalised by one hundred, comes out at -0.030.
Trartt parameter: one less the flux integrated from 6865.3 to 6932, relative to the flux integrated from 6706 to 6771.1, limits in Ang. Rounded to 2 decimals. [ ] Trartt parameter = -0.07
